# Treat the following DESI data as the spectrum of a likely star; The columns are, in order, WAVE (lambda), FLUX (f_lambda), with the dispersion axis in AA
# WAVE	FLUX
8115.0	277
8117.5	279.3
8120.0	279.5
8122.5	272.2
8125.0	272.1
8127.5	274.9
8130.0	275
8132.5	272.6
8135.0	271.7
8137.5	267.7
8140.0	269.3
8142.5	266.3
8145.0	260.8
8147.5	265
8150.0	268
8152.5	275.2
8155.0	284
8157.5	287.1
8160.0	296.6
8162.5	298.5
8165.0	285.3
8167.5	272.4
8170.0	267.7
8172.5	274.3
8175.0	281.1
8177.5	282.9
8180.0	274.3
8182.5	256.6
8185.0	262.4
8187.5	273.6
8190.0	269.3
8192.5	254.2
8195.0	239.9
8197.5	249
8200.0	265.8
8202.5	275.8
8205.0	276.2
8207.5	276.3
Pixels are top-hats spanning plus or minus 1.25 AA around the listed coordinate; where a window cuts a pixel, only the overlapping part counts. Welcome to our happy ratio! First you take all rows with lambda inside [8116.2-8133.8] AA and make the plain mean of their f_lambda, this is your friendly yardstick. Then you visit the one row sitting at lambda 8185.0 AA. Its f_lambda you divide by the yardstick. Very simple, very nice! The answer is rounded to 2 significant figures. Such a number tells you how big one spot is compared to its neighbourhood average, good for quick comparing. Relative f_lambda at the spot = 0.95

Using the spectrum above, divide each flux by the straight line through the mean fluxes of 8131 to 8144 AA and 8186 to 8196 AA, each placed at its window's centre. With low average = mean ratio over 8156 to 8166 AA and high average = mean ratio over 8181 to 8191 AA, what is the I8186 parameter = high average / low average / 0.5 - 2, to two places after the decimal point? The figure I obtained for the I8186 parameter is -0.15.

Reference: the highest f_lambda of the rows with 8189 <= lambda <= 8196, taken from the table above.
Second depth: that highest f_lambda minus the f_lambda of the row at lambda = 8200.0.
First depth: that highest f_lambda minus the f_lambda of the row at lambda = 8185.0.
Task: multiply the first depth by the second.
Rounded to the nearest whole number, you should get 24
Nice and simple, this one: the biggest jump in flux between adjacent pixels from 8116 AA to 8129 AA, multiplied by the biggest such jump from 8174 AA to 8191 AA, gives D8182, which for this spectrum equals 129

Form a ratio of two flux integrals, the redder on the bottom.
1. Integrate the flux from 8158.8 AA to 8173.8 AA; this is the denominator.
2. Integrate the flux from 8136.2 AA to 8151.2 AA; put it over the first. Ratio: 0.94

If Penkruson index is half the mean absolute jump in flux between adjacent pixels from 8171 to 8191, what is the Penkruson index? 4.0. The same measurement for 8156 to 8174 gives 4.1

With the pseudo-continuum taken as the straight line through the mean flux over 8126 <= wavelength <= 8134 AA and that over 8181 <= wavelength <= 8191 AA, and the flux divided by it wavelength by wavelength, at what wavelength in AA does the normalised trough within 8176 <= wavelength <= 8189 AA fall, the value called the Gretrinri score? 8182.5 AA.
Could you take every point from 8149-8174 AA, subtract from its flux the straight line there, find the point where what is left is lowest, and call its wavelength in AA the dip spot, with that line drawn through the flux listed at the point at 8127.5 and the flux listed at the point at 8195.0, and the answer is 8150.0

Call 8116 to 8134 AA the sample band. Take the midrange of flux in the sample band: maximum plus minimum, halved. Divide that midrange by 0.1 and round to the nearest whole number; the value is 2758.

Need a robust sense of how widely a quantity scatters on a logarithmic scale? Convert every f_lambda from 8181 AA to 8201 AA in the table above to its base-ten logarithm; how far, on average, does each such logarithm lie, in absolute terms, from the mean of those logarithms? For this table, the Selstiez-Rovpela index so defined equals 0.015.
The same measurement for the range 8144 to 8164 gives 0.019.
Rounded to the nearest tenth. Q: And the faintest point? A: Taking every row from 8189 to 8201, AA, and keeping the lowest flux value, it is 239.9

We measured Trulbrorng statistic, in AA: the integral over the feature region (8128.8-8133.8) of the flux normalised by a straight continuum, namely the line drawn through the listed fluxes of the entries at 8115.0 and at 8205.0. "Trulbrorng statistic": 4.9 AA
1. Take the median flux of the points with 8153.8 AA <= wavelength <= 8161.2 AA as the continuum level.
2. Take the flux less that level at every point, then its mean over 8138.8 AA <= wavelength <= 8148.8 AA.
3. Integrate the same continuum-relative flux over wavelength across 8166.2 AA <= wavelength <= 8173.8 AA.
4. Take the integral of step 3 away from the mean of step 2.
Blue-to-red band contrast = 96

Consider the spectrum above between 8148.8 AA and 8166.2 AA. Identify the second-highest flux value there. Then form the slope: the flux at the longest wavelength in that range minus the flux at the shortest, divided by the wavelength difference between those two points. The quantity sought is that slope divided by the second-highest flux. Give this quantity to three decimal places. 0.004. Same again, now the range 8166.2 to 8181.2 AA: 0.001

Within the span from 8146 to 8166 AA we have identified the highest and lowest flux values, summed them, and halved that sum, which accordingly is 282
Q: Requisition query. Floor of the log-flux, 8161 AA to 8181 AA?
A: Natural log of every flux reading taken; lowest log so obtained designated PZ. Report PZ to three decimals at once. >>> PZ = 5.590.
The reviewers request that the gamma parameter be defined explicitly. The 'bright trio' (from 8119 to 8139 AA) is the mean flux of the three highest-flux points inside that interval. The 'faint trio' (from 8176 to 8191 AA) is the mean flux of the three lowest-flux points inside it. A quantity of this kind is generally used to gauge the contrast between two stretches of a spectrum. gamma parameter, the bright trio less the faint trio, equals 14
